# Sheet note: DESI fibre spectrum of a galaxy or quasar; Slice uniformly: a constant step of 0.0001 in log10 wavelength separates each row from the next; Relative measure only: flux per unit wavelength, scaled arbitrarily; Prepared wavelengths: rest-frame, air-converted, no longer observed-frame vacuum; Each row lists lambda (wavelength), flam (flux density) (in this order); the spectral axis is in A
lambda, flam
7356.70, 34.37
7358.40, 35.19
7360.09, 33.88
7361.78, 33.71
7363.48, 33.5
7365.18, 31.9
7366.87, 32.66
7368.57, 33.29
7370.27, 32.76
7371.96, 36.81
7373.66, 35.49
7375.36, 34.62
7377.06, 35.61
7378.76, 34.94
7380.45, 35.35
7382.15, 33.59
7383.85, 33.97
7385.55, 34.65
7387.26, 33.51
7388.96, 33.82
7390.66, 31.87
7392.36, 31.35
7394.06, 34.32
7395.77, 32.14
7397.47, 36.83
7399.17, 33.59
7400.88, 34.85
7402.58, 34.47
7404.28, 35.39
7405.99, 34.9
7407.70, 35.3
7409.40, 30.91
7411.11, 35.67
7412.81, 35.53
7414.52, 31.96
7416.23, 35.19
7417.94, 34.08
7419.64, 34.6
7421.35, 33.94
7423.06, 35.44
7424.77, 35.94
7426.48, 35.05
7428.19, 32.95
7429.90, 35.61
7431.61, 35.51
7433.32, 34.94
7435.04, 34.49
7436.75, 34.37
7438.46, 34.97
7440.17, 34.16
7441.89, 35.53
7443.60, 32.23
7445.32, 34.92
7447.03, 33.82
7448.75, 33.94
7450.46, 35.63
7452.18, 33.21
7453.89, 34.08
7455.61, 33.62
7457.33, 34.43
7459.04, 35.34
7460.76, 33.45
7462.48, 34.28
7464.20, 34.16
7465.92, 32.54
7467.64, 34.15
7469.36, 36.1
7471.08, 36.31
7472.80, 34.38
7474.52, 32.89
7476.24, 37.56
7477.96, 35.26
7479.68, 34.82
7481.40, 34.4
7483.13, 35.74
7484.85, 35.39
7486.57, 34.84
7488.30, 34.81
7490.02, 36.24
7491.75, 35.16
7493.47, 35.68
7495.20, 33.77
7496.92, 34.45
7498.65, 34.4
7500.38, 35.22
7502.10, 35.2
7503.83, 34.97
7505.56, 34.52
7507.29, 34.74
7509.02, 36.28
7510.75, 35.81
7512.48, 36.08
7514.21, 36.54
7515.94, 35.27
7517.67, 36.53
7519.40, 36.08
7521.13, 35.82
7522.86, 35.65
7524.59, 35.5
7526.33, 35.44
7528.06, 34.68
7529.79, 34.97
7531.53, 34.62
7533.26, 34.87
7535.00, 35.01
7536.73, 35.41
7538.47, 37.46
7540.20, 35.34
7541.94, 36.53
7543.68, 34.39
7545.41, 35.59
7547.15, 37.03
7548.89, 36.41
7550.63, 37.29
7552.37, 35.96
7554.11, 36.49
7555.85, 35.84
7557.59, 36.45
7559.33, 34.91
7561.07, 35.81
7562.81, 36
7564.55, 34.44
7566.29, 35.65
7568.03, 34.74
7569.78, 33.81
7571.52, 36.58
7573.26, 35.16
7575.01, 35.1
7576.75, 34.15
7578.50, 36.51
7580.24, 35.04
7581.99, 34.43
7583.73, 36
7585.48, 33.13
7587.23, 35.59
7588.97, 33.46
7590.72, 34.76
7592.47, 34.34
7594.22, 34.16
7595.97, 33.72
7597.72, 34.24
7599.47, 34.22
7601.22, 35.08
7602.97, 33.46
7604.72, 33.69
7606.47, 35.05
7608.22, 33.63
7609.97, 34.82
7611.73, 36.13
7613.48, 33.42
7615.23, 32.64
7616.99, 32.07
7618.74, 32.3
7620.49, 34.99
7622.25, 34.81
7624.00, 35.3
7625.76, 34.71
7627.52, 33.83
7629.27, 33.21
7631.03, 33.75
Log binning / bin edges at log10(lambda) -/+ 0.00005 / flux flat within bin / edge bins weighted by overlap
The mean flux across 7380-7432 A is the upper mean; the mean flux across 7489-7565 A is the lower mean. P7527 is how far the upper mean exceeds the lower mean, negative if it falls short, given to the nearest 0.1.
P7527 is -1.3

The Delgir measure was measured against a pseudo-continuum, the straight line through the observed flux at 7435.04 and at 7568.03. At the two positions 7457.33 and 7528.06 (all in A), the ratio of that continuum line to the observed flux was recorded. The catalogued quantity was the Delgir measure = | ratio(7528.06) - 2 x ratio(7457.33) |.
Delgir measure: 1.01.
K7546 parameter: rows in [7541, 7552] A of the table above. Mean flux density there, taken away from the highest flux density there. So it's 1.1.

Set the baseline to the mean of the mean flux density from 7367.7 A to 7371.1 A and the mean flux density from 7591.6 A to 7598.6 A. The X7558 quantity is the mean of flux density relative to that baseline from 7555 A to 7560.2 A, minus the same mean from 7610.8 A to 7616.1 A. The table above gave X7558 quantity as 1.7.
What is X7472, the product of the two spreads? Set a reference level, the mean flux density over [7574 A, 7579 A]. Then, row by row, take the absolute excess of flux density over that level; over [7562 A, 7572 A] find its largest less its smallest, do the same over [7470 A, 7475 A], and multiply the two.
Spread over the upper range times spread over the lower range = 1.6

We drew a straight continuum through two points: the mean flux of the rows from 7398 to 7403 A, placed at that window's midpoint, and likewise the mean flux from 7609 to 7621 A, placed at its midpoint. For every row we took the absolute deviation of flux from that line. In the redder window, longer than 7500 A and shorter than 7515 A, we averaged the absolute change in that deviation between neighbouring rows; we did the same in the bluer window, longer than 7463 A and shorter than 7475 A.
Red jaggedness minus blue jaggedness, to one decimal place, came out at -0.9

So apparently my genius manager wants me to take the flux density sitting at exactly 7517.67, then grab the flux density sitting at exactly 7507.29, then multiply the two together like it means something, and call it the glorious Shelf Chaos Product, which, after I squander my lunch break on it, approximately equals 1269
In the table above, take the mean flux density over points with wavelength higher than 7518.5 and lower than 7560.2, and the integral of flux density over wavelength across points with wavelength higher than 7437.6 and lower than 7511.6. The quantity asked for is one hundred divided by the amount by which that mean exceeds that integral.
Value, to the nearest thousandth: -0.039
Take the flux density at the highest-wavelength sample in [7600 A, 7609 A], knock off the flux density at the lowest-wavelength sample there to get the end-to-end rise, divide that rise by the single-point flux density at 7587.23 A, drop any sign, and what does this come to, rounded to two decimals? 0.04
